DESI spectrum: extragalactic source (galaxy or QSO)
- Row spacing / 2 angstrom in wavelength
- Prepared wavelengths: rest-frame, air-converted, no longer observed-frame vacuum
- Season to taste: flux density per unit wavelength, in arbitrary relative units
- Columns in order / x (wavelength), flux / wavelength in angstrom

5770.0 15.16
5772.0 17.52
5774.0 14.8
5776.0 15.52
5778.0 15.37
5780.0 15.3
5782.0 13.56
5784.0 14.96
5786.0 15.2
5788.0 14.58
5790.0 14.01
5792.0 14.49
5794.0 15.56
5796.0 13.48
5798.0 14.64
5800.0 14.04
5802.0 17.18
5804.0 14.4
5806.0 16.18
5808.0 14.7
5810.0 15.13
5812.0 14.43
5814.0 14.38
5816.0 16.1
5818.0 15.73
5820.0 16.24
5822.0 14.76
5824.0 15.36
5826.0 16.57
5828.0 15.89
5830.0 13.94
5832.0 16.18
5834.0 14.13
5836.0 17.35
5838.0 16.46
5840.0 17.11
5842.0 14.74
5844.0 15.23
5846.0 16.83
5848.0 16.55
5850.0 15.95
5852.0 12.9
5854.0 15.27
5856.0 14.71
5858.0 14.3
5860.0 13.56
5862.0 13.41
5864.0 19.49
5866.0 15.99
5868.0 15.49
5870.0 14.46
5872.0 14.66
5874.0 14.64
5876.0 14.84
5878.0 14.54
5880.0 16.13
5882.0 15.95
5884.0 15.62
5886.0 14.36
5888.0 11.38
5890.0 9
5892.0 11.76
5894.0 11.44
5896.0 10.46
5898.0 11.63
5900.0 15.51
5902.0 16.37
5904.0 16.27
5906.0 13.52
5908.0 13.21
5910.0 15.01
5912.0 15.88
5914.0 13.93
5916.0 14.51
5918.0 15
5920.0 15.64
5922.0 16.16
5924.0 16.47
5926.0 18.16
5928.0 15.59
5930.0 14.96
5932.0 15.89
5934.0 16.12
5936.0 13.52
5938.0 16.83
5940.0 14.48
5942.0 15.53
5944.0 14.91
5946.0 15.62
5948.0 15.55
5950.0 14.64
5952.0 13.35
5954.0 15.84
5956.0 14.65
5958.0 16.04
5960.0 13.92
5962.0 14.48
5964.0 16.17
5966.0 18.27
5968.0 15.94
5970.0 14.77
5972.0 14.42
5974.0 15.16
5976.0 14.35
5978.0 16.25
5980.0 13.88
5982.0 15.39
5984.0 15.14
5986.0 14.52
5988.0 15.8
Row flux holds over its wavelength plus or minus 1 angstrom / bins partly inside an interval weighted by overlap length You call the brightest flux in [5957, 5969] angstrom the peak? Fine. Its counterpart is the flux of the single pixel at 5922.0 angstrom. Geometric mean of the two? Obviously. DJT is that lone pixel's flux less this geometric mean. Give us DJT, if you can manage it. -1.0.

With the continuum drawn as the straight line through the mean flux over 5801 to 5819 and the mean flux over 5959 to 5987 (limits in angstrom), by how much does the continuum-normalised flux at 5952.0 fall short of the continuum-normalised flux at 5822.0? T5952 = 0.08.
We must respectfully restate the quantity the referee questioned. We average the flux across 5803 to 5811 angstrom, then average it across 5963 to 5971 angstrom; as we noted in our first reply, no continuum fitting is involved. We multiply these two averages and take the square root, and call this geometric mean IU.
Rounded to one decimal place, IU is 15.7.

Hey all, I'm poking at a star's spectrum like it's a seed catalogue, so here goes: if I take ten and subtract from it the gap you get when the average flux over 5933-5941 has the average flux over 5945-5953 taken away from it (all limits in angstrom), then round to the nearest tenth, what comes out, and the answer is 9.6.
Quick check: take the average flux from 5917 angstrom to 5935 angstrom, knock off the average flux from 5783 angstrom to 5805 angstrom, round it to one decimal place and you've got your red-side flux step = 1.2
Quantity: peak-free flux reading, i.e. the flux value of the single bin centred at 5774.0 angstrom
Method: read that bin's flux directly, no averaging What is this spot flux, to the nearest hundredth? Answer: 14.80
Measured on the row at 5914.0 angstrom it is 13.93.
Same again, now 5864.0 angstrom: 19.49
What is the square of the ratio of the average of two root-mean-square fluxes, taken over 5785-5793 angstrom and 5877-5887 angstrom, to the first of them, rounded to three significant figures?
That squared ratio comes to 1.05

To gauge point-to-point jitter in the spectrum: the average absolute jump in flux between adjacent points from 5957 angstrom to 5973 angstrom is 1.5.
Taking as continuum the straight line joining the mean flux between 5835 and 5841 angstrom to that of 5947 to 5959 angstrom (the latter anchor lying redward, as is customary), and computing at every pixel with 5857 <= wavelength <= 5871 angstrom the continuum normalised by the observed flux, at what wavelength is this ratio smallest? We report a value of 5864.0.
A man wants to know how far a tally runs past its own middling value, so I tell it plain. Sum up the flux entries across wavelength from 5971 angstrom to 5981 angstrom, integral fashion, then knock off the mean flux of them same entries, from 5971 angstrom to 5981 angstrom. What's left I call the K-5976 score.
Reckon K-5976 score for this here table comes 133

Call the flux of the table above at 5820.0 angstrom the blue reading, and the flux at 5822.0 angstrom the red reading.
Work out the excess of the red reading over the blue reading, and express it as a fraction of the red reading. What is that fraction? -0.10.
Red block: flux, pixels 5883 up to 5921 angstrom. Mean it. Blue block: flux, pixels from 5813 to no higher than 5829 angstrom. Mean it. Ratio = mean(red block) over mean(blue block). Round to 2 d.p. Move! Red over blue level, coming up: 0.88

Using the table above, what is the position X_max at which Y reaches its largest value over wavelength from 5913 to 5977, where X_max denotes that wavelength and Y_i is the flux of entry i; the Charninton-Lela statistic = 5966.0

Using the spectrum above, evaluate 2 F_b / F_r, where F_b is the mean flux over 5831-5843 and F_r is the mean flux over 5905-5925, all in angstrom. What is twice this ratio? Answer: 2.14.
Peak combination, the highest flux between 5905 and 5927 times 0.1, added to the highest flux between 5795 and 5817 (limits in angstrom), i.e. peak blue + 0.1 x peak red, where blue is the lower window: 19.0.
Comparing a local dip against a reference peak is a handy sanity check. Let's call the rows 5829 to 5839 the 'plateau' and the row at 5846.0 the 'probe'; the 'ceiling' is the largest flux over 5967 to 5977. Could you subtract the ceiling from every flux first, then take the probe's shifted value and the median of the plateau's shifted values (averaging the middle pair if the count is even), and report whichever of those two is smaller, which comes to 0.24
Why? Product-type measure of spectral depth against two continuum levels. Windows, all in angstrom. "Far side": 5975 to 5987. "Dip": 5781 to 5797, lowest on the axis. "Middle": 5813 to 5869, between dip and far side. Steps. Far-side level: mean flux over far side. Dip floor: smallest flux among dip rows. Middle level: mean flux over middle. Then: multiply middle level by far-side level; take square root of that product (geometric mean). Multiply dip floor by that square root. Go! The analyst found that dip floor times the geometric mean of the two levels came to 205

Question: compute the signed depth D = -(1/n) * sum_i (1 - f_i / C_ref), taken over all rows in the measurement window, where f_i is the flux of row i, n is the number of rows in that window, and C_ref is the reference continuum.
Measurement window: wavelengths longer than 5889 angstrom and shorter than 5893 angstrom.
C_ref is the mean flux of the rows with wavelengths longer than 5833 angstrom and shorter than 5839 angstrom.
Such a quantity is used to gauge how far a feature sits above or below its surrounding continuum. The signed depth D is -0.35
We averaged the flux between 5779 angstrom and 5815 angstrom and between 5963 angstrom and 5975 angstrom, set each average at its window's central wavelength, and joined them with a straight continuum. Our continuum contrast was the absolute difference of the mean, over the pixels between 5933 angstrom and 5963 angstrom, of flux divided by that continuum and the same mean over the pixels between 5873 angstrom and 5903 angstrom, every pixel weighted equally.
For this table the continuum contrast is 0.073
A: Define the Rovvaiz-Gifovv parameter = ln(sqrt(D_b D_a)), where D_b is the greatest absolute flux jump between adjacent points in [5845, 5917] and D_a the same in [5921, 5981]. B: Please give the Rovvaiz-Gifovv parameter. 1.50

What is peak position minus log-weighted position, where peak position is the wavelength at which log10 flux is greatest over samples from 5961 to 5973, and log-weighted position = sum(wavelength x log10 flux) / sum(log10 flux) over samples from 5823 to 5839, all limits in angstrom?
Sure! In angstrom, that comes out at 135.0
